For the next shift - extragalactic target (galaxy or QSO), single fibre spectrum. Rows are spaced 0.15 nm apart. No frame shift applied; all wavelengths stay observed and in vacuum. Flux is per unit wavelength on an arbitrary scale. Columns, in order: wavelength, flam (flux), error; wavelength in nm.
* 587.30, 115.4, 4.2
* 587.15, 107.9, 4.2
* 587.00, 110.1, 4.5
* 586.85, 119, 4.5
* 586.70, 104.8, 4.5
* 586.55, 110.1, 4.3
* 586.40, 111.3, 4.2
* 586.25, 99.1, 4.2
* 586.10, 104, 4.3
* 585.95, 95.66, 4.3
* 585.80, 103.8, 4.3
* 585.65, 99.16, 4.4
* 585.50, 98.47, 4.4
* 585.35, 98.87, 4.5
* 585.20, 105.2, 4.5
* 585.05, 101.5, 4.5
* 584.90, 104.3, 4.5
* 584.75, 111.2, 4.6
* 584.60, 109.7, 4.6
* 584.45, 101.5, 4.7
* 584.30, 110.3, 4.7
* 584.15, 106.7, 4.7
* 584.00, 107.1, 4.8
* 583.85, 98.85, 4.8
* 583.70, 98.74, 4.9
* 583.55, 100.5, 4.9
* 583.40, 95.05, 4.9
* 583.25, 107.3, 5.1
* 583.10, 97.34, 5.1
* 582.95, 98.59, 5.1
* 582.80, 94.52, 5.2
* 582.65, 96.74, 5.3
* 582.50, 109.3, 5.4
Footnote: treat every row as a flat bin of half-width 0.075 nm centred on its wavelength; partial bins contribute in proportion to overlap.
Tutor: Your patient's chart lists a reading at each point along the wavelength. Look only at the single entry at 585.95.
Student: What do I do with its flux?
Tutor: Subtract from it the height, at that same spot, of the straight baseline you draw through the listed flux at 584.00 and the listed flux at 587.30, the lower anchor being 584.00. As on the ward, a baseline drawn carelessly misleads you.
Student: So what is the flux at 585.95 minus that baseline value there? -16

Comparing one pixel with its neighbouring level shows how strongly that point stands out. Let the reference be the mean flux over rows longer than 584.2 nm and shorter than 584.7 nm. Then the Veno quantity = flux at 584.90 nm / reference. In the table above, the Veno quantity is 0.97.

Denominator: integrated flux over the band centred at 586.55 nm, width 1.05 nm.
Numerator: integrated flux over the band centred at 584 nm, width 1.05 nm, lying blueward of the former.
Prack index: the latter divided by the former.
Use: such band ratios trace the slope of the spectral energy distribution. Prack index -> 0.95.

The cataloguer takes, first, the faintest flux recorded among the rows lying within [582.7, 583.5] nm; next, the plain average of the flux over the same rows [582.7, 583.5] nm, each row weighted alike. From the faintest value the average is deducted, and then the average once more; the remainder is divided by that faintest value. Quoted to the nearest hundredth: -1.09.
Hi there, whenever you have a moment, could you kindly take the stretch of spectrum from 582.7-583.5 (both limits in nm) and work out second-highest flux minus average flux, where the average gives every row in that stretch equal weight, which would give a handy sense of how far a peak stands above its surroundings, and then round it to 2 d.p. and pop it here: 0.03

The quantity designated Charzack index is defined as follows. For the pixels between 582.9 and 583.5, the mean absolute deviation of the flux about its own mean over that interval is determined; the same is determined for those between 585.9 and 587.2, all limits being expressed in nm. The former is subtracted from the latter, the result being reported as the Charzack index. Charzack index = 1.5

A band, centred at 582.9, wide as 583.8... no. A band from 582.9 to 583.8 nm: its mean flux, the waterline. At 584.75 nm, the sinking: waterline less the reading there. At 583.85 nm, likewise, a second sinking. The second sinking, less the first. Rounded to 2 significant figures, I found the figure 12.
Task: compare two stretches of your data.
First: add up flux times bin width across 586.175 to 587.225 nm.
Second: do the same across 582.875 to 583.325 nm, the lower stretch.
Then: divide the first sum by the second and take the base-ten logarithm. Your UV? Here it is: 0.40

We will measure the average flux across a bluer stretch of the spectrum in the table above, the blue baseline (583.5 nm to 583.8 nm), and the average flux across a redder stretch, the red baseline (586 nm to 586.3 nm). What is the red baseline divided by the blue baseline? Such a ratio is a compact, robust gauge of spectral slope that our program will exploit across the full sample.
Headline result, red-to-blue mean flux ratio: 1.02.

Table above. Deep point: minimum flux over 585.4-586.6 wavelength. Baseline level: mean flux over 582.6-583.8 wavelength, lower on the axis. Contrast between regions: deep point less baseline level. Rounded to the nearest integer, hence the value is -3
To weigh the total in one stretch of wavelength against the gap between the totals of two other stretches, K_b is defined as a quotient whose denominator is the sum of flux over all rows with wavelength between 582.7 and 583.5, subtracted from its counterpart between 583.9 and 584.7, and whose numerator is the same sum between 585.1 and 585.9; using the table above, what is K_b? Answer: 12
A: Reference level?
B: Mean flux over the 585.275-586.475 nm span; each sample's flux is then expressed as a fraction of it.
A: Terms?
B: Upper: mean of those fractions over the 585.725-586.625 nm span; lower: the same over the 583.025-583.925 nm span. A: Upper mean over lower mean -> 1.044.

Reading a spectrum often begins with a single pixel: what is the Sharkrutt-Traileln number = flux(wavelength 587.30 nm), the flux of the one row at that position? 115.4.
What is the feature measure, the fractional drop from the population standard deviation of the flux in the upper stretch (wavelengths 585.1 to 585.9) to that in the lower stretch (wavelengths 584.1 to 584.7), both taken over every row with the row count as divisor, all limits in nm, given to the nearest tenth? -0.2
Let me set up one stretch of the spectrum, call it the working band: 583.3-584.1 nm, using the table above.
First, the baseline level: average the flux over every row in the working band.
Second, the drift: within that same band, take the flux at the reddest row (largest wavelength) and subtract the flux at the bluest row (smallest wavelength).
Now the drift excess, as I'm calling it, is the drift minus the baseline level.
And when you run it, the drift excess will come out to -88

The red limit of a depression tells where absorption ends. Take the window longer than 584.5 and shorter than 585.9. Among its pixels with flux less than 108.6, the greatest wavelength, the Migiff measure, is 585.80 nm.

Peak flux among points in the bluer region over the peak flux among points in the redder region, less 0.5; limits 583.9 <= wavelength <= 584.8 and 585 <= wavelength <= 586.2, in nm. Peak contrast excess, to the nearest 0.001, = 0.557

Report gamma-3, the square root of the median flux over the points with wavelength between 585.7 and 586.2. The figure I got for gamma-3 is 10.2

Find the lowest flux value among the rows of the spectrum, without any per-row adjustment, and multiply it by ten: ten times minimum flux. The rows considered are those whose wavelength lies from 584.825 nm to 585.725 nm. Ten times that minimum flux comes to 985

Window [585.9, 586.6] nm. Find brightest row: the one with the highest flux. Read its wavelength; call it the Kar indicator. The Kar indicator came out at 586.40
